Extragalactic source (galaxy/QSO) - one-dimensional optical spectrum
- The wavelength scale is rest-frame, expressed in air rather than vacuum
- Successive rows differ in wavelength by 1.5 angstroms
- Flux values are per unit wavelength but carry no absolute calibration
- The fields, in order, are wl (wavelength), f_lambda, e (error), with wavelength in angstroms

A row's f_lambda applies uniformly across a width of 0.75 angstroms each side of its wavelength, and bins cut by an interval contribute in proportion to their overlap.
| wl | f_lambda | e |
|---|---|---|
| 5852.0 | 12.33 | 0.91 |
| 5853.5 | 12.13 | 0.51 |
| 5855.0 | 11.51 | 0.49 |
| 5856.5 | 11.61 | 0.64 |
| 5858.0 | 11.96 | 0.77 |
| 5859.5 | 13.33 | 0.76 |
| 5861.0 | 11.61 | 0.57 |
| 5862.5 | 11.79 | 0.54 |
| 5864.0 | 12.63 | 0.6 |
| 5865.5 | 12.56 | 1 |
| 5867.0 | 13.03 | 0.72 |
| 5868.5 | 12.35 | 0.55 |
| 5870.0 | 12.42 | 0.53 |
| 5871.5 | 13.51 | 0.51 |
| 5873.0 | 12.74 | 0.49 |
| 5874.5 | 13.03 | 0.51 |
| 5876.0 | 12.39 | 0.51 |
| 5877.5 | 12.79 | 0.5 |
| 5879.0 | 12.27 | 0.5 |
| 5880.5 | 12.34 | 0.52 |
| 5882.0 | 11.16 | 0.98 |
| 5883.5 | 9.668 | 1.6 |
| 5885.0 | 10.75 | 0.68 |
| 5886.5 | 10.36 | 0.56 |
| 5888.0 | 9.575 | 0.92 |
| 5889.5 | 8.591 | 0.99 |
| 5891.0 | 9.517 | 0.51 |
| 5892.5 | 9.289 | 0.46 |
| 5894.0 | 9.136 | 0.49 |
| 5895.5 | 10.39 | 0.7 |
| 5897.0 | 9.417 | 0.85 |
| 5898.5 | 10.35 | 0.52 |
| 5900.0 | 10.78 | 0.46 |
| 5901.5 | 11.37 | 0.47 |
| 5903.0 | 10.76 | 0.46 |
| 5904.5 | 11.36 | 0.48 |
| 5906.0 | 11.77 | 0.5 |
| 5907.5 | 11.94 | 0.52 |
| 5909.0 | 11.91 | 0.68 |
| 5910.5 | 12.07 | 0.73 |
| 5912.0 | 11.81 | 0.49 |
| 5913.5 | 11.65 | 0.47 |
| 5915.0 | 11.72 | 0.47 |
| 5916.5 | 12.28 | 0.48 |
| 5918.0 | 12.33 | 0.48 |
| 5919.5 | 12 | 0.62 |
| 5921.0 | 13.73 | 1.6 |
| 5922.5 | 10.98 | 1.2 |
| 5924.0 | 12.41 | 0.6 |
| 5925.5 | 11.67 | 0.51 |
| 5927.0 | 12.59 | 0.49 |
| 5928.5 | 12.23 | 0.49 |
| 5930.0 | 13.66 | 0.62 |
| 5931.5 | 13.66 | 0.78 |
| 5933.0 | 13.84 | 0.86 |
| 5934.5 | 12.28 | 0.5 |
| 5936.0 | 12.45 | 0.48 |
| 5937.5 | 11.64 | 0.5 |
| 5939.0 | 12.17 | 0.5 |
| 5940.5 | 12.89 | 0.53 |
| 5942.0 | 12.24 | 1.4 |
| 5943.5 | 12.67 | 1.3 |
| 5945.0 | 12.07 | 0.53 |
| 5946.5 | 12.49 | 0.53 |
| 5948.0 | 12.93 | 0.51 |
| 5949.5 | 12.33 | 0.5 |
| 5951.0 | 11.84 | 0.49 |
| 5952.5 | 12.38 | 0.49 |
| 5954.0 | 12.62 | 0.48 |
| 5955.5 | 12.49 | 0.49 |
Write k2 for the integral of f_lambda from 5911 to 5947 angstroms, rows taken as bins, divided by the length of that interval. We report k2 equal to 12.4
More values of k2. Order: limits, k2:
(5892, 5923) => 11.3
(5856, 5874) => 12.5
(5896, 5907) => 10.8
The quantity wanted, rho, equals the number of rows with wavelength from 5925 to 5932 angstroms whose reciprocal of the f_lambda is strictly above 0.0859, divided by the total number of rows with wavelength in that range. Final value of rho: 0.00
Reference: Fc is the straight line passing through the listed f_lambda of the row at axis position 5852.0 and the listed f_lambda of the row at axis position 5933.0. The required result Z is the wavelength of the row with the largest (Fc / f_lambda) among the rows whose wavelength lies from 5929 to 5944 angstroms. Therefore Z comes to 5937.5 angstroms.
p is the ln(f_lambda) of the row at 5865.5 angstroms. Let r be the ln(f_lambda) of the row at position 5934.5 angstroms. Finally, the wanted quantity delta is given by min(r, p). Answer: 2.51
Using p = 2.53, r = 2.51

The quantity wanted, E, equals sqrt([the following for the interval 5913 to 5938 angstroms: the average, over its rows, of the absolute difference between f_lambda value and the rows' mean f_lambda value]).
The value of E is 0.80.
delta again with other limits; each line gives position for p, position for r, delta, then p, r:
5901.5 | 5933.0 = 2.43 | 2.43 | 2.63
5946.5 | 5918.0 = 2.51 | 2.52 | 2.51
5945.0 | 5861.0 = 2.45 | 2.49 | 2.45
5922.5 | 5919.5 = 2.40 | 2.40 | 2.48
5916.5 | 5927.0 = 2.51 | 2.51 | 2.53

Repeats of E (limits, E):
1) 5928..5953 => 0.70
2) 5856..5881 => 0.66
